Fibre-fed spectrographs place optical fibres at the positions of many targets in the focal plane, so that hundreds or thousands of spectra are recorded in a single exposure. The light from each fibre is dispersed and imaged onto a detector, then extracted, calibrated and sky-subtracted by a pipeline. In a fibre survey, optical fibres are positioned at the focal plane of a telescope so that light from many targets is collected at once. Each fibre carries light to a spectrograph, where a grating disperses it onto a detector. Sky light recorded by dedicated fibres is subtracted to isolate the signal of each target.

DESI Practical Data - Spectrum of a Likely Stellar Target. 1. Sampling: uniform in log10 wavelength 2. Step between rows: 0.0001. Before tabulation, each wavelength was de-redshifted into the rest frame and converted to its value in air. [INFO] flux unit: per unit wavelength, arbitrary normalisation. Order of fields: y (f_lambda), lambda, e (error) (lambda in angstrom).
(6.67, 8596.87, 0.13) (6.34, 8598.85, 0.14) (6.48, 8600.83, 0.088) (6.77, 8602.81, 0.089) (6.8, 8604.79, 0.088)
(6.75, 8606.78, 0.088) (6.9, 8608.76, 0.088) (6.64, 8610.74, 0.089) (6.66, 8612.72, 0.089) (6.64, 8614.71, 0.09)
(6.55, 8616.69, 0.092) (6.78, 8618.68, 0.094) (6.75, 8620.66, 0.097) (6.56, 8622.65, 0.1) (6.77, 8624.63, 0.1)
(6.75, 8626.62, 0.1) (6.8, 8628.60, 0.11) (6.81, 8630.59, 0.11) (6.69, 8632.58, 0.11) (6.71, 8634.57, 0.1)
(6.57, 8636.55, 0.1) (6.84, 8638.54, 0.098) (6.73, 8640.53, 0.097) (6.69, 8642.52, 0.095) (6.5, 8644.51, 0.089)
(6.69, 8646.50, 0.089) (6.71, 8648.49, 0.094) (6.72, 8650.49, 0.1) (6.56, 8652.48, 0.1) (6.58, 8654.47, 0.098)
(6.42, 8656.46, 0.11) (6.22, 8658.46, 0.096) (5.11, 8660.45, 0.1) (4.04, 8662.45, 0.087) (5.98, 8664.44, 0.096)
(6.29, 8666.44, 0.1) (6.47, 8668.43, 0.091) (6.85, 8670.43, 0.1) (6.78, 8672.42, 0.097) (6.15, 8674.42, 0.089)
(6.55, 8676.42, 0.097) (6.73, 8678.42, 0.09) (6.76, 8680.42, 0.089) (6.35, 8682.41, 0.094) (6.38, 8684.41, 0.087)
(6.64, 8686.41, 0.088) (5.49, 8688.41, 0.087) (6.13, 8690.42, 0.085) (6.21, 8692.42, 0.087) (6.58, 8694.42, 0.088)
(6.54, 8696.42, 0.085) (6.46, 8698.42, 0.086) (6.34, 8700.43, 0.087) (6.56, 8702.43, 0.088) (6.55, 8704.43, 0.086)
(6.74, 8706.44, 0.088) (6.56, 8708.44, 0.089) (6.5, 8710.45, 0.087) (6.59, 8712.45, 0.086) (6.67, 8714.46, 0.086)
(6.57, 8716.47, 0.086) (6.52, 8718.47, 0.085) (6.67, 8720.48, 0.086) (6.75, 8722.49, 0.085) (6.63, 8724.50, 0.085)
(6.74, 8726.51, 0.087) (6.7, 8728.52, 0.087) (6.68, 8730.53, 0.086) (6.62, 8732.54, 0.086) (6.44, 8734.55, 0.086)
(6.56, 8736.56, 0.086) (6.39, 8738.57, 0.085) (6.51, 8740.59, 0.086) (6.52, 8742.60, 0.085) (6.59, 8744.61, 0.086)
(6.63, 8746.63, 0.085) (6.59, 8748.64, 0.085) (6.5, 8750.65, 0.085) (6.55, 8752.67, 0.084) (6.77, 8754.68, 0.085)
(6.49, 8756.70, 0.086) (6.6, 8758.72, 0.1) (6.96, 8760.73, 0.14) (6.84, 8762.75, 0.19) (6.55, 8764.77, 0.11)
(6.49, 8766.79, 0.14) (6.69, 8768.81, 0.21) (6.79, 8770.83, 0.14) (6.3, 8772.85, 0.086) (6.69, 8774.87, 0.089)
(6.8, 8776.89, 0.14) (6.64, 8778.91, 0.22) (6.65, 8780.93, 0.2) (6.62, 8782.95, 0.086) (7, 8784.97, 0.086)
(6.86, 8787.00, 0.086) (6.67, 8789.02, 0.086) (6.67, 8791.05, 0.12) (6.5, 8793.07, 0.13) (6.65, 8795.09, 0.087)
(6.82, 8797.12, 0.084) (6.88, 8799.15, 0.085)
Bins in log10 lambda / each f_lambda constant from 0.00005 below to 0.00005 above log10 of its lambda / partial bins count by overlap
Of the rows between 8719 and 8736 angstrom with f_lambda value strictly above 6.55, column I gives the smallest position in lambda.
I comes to 8720.48 angstrom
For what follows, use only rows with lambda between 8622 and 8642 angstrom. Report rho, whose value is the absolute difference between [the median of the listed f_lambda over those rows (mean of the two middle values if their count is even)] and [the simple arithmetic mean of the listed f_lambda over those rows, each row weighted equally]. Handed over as 0.02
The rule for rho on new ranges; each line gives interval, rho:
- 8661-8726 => 0.14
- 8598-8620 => 0.00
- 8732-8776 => 0.02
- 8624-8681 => 0.23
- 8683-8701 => 0.07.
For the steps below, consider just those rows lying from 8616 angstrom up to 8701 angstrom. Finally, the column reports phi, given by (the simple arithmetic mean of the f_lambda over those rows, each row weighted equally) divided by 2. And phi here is 3.22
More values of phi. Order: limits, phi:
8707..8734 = 3.32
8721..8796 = 3.32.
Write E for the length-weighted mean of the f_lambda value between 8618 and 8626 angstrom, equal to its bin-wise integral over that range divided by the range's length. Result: 6.72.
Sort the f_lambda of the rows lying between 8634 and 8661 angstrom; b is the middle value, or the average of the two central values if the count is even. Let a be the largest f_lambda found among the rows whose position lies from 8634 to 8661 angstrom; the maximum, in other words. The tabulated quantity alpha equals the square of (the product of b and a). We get 2060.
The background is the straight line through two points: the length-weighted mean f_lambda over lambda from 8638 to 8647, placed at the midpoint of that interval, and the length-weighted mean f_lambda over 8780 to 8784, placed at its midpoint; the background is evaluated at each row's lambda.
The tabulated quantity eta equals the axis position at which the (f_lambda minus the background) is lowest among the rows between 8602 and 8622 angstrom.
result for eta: 8616.69 angstrom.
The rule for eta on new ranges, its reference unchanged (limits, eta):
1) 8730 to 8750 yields 8738.57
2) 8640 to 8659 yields 8658.46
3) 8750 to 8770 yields 8756.70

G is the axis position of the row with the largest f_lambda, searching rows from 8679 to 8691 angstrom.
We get 8680.42 angstrom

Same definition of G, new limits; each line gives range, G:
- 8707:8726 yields 8722.49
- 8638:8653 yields 8638.54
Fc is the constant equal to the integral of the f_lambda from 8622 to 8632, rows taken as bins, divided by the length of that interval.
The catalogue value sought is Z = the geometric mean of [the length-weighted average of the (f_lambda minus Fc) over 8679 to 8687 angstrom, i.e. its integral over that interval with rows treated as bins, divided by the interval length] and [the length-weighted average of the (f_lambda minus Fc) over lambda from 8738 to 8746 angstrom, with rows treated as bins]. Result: 0.22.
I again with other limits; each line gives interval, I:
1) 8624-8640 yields 8624.63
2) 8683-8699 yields 8686.41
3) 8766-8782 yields 8768.81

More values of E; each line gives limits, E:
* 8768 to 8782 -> 6.65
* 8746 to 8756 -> 6.61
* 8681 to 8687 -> 6.47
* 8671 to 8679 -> 6.56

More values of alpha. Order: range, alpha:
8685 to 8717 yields 1952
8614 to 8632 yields 2113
